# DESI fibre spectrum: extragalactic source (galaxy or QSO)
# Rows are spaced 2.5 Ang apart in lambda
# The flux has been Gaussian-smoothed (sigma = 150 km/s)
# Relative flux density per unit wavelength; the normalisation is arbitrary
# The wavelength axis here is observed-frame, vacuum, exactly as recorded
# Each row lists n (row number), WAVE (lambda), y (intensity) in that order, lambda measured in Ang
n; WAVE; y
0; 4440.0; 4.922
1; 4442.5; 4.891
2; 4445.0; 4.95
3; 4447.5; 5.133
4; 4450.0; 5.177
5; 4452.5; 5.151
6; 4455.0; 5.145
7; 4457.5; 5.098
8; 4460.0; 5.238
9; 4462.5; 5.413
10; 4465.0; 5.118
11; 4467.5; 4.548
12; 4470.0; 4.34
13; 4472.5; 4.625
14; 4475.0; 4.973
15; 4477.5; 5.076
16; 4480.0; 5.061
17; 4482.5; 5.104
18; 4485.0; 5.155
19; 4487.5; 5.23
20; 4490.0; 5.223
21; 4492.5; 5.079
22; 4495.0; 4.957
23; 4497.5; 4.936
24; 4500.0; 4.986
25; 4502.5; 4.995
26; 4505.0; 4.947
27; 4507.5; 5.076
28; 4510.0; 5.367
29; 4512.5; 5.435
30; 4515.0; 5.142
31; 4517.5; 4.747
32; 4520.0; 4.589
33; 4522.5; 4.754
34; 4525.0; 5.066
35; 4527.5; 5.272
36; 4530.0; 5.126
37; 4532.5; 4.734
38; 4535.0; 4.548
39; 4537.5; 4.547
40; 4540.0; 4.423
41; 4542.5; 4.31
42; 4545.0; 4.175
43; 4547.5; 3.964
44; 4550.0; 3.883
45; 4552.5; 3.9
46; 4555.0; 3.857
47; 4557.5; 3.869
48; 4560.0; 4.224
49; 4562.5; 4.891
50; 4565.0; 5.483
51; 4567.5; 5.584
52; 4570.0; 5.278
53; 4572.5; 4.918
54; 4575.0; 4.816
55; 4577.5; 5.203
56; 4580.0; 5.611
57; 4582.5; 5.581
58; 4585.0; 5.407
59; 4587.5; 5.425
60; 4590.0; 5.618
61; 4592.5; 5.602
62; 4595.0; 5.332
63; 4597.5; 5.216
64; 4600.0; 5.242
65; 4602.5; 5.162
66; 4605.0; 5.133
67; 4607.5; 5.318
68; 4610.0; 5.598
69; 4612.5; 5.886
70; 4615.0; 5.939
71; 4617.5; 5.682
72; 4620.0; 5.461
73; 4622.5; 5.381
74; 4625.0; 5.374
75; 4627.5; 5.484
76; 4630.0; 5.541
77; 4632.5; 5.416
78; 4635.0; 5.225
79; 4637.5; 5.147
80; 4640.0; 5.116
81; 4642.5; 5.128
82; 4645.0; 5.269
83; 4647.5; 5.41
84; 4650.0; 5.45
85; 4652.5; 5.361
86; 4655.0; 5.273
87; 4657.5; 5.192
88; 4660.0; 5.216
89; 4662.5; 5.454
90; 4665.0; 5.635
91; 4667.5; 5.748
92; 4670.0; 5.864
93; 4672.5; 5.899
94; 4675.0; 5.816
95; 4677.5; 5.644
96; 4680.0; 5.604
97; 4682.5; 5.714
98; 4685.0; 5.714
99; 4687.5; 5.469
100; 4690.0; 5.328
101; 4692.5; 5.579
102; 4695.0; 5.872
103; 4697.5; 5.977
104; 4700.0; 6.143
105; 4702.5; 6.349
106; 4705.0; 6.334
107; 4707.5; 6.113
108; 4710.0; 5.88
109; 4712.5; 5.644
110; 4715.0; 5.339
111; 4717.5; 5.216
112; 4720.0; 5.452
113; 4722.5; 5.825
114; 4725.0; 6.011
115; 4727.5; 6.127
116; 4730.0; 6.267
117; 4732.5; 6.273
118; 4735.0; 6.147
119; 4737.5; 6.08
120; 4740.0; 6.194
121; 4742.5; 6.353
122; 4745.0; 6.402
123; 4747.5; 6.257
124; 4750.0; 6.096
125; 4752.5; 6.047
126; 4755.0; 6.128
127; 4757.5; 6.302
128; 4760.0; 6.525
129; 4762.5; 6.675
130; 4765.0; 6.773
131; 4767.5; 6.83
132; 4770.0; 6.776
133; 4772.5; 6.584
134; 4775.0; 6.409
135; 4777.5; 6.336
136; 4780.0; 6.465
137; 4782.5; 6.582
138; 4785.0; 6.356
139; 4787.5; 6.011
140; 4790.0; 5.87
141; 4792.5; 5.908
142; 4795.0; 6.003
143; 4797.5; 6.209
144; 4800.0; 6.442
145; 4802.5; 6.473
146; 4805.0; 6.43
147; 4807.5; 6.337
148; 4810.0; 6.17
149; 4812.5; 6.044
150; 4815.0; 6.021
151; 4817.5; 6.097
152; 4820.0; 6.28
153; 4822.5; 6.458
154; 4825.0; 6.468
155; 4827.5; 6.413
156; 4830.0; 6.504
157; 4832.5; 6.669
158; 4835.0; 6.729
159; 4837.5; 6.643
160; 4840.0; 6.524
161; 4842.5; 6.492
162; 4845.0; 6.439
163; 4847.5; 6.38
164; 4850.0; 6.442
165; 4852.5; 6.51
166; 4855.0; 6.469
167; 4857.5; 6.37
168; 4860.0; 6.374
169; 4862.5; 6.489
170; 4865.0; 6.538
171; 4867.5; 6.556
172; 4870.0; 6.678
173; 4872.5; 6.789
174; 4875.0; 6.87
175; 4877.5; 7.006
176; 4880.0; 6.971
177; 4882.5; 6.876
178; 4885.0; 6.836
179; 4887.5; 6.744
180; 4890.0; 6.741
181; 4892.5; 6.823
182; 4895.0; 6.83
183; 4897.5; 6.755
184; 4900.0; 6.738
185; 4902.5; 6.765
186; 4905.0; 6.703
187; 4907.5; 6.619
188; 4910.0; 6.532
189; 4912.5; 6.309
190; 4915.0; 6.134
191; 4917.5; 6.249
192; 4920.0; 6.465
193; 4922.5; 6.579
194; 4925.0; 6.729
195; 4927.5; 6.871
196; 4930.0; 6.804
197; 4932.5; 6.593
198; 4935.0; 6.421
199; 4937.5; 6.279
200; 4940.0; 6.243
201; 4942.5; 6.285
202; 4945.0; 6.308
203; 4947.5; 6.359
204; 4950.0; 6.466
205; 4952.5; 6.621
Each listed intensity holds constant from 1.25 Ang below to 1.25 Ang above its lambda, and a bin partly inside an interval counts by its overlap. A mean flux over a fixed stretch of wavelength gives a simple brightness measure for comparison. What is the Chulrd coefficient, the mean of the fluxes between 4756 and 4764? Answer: 6.5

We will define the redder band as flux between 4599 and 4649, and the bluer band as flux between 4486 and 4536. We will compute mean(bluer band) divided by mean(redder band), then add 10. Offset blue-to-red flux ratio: 10.9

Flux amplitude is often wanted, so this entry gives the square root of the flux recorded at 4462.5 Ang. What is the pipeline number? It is 2.33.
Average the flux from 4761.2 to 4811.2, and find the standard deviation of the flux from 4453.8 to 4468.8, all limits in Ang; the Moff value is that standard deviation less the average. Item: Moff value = -6.1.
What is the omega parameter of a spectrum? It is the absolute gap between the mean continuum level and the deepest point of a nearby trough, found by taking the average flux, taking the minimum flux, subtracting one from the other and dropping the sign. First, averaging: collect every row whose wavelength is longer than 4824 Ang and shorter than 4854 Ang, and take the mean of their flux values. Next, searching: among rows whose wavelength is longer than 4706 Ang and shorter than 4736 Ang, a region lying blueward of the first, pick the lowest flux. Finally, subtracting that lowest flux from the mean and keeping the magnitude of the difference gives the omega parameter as 1.30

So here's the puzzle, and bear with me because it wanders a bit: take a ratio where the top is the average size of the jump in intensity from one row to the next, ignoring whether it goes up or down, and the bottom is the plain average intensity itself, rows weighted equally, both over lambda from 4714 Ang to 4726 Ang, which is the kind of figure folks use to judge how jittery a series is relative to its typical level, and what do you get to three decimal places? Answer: 0.041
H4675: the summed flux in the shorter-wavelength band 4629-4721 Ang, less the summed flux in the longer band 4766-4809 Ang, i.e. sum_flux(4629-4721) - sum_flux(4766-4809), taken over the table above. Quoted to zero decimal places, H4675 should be 99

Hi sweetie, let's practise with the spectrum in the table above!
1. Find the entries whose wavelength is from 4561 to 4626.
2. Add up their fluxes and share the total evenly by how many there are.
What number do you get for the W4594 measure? 5.4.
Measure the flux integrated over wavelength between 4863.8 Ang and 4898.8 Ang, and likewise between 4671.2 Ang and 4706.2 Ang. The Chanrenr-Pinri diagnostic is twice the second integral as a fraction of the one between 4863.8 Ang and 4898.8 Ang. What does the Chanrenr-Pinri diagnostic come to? 1.71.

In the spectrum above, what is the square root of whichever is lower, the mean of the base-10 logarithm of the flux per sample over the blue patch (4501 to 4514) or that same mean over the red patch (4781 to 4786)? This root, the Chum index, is 0.844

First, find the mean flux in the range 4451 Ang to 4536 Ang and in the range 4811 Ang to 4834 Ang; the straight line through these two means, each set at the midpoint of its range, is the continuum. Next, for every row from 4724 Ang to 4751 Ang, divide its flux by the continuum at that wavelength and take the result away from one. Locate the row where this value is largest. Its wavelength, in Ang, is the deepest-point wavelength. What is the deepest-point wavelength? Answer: 4750.0 Ang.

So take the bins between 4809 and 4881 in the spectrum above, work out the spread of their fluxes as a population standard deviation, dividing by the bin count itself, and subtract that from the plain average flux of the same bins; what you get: 6.3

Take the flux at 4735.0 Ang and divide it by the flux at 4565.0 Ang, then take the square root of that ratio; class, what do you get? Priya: 1.06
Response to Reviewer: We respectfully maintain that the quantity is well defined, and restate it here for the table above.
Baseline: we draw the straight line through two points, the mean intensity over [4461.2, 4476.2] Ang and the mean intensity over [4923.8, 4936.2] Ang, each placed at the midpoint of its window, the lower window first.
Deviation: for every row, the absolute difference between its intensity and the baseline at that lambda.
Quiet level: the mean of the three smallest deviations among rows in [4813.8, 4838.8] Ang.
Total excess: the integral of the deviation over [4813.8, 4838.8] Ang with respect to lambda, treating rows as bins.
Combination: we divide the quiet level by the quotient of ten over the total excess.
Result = 0.059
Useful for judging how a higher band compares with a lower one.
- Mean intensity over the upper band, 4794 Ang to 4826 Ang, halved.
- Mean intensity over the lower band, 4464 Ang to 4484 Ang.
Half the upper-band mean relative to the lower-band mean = 0.65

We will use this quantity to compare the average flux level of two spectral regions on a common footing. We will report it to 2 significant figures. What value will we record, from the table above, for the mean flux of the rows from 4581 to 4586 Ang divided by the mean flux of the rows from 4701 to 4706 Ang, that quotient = 0.87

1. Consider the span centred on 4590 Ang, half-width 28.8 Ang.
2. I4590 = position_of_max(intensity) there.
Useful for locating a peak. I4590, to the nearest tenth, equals 4615.0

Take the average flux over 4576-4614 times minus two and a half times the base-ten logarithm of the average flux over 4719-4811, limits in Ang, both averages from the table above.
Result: -10.8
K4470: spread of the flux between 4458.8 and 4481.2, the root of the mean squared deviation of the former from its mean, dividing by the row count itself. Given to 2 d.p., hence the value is 0.33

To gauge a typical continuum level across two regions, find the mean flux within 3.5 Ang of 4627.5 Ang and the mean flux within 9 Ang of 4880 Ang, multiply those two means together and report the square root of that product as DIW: 6.1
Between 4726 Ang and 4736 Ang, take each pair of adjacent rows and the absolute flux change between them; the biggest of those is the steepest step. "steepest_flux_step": 0.14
